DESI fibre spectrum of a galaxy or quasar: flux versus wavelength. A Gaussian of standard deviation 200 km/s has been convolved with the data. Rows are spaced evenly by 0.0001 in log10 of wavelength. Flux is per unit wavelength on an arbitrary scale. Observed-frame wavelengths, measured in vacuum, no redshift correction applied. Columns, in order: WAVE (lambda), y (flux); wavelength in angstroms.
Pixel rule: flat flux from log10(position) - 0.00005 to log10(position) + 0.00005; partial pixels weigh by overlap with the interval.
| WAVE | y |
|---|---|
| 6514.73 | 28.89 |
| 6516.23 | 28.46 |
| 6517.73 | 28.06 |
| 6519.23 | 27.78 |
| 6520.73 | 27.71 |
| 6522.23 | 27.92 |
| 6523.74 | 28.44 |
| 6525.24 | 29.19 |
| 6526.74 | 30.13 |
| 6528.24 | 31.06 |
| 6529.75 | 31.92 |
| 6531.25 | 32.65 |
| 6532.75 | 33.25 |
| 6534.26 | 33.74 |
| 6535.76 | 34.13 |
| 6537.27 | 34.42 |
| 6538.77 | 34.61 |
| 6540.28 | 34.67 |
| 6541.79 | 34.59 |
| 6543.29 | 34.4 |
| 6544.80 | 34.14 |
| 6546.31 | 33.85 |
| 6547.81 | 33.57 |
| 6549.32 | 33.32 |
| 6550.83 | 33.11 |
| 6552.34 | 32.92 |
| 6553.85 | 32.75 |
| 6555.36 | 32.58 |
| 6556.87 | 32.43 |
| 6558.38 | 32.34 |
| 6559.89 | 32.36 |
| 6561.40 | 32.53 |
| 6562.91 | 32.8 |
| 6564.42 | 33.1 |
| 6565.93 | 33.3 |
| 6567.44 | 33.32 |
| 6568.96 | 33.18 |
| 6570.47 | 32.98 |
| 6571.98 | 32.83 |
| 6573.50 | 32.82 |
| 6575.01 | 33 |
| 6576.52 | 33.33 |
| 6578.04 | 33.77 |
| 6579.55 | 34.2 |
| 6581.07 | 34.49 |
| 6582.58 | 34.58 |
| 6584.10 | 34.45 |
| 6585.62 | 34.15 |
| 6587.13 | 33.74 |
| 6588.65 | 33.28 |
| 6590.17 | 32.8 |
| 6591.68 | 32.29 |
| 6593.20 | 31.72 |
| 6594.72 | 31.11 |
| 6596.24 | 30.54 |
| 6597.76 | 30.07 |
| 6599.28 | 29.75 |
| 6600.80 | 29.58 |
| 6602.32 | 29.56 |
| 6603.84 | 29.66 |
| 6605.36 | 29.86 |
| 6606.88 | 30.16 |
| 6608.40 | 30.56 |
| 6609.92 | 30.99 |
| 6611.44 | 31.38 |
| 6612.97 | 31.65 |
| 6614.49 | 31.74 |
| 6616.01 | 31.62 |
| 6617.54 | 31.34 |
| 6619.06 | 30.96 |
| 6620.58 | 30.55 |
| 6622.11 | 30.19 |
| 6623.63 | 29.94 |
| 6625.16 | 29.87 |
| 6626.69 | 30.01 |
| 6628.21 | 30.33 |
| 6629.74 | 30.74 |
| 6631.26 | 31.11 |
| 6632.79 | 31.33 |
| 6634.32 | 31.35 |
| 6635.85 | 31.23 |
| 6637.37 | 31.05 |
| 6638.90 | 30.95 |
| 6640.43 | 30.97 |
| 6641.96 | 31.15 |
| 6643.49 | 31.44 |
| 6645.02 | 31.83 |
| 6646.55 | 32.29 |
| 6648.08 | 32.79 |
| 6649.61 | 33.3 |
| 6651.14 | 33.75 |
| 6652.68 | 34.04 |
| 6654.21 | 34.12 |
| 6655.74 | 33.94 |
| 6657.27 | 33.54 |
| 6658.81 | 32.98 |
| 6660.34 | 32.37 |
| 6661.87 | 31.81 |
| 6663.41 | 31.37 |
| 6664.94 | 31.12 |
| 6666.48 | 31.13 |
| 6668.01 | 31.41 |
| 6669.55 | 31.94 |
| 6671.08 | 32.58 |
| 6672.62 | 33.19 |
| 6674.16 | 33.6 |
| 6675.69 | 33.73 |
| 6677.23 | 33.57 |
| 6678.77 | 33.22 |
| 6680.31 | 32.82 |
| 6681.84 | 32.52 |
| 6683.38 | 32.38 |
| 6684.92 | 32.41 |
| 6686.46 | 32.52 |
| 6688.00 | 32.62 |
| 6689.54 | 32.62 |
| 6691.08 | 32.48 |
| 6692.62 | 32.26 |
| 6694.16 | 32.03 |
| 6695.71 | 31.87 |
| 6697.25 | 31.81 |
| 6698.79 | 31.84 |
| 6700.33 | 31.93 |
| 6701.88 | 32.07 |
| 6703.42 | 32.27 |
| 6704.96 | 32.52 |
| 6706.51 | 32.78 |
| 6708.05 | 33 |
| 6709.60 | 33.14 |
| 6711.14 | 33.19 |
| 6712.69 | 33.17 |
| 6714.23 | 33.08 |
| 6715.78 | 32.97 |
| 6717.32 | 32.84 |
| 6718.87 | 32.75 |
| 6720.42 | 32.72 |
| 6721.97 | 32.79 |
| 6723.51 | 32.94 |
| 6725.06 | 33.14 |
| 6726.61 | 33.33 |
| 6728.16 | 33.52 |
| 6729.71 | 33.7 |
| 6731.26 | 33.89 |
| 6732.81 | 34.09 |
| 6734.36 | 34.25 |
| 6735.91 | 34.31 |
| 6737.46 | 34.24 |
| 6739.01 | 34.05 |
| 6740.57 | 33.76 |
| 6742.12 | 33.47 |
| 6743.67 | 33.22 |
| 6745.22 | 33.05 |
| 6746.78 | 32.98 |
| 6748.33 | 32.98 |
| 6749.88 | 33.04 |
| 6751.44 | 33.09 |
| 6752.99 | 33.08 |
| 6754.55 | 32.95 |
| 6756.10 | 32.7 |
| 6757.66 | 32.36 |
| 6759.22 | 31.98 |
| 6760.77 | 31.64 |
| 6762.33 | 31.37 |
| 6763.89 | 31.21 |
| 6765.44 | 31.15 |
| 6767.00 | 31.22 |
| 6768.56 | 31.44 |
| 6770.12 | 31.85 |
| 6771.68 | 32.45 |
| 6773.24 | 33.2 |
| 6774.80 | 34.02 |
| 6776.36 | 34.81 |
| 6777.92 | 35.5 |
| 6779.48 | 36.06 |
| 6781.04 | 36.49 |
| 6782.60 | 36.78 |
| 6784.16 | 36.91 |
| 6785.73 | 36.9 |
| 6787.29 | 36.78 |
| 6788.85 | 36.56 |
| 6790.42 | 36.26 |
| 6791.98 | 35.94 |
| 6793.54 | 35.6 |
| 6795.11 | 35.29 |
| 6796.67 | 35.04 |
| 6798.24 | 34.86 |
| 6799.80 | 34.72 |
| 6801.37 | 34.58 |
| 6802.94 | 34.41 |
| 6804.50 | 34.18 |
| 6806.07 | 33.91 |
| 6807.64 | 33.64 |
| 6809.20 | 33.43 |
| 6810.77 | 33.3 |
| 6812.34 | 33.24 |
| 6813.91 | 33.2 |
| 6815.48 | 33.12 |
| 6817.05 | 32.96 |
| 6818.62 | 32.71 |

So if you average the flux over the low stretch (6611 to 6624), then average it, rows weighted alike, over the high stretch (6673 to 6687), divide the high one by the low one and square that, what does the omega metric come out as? 1.13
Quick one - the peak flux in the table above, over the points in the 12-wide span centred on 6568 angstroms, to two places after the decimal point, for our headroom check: 33.32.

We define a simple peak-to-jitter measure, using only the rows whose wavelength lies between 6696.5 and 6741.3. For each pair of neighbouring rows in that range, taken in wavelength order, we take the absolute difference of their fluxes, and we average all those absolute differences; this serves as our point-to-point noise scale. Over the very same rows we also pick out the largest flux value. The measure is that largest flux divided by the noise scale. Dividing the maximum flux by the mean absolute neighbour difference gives 241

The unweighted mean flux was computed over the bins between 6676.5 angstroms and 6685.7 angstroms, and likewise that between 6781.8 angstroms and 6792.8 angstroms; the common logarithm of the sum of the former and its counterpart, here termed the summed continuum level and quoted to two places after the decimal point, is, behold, 1.84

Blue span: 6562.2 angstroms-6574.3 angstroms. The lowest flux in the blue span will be 32.8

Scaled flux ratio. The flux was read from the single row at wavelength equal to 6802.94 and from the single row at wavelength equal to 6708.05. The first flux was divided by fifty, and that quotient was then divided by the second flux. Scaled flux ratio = 0.0209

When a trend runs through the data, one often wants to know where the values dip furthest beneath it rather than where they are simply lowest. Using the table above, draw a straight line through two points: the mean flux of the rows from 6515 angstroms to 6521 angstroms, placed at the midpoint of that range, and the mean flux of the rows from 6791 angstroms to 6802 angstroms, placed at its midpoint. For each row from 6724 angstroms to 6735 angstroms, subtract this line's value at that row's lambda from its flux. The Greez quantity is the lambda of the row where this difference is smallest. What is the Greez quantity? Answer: 6725.06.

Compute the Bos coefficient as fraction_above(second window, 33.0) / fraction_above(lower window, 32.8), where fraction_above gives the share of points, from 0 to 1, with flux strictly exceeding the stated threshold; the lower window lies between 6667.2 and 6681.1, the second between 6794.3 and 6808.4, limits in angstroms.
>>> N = 1.5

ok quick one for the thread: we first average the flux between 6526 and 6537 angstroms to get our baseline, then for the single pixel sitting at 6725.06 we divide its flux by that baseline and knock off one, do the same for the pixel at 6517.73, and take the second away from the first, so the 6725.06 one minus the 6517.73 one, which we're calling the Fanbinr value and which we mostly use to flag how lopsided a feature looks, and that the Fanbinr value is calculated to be 0.16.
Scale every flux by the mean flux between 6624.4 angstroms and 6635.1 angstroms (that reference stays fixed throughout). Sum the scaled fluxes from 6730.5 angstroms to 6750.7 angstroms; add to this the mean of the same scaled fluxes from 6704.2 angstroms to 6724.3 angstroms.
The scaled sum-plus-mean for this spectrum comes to 15.3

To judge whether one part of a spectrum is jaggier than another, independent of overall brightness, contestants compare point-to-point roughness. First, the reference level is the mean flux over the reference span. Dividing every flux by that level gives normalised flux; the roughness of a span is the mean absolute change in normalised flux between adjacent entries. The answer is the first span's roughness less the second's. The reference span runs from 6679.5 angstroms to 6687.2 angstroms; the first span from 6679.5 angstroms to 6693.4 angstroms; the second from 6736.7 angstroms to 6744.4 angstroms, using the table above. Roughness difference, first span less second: -0.0038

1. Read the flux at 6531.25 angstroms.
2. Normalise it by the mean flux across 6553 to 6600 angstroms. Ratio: 1.00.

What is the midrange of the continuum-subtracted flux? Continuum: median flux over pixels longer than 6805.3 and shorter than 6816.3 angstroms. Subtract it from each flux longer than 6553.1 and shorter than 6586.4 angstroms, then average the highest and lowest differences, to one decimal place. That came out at 0.2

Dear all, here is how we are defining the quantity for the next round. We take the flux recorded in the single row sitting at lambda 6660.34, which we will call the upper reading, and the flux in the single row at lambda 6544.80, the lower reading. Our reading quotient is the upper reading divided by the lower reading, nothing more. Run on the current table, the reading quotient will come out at 0.95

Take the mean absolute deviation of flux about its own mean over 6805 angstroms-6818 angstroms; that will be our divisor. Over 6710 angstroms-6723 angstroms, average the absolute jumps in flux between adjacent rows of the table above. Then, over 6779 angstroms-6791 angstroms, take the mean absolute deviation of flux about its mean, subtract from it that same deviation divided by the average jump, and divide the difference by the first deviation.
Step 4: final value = -13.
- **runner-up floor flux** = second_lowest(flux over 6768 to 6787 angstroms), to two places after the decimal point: 31.85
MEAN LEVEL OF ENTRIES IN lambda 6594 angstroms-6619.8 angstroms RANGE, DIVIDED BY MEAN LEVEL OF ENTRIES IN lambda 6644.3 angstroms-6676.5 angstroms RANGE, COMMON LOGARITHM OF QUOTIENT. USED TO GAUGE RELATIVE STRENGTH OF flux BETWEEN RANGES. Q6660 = -0.029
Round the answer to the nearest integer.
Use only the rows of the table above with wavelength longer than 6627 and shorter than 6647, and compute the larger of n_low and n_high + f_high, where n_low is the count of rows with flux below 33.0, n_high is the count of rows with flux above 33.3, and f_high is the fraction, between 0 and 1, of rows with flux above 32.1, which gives 13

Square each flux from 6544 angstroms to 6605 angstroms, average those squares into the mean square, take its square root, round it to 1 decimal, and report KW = 32.7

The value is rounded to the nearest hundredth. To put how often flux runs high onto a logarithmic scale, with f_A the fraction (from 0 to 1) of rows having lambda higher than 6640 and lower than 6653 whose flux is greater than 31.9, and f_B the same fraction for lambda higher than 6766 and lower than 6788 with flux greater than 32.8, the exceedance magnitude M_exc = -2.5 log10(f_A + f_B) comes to -0.26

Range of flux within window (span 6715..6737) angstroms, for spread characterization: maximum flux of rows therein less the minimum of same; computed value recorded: 1.6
